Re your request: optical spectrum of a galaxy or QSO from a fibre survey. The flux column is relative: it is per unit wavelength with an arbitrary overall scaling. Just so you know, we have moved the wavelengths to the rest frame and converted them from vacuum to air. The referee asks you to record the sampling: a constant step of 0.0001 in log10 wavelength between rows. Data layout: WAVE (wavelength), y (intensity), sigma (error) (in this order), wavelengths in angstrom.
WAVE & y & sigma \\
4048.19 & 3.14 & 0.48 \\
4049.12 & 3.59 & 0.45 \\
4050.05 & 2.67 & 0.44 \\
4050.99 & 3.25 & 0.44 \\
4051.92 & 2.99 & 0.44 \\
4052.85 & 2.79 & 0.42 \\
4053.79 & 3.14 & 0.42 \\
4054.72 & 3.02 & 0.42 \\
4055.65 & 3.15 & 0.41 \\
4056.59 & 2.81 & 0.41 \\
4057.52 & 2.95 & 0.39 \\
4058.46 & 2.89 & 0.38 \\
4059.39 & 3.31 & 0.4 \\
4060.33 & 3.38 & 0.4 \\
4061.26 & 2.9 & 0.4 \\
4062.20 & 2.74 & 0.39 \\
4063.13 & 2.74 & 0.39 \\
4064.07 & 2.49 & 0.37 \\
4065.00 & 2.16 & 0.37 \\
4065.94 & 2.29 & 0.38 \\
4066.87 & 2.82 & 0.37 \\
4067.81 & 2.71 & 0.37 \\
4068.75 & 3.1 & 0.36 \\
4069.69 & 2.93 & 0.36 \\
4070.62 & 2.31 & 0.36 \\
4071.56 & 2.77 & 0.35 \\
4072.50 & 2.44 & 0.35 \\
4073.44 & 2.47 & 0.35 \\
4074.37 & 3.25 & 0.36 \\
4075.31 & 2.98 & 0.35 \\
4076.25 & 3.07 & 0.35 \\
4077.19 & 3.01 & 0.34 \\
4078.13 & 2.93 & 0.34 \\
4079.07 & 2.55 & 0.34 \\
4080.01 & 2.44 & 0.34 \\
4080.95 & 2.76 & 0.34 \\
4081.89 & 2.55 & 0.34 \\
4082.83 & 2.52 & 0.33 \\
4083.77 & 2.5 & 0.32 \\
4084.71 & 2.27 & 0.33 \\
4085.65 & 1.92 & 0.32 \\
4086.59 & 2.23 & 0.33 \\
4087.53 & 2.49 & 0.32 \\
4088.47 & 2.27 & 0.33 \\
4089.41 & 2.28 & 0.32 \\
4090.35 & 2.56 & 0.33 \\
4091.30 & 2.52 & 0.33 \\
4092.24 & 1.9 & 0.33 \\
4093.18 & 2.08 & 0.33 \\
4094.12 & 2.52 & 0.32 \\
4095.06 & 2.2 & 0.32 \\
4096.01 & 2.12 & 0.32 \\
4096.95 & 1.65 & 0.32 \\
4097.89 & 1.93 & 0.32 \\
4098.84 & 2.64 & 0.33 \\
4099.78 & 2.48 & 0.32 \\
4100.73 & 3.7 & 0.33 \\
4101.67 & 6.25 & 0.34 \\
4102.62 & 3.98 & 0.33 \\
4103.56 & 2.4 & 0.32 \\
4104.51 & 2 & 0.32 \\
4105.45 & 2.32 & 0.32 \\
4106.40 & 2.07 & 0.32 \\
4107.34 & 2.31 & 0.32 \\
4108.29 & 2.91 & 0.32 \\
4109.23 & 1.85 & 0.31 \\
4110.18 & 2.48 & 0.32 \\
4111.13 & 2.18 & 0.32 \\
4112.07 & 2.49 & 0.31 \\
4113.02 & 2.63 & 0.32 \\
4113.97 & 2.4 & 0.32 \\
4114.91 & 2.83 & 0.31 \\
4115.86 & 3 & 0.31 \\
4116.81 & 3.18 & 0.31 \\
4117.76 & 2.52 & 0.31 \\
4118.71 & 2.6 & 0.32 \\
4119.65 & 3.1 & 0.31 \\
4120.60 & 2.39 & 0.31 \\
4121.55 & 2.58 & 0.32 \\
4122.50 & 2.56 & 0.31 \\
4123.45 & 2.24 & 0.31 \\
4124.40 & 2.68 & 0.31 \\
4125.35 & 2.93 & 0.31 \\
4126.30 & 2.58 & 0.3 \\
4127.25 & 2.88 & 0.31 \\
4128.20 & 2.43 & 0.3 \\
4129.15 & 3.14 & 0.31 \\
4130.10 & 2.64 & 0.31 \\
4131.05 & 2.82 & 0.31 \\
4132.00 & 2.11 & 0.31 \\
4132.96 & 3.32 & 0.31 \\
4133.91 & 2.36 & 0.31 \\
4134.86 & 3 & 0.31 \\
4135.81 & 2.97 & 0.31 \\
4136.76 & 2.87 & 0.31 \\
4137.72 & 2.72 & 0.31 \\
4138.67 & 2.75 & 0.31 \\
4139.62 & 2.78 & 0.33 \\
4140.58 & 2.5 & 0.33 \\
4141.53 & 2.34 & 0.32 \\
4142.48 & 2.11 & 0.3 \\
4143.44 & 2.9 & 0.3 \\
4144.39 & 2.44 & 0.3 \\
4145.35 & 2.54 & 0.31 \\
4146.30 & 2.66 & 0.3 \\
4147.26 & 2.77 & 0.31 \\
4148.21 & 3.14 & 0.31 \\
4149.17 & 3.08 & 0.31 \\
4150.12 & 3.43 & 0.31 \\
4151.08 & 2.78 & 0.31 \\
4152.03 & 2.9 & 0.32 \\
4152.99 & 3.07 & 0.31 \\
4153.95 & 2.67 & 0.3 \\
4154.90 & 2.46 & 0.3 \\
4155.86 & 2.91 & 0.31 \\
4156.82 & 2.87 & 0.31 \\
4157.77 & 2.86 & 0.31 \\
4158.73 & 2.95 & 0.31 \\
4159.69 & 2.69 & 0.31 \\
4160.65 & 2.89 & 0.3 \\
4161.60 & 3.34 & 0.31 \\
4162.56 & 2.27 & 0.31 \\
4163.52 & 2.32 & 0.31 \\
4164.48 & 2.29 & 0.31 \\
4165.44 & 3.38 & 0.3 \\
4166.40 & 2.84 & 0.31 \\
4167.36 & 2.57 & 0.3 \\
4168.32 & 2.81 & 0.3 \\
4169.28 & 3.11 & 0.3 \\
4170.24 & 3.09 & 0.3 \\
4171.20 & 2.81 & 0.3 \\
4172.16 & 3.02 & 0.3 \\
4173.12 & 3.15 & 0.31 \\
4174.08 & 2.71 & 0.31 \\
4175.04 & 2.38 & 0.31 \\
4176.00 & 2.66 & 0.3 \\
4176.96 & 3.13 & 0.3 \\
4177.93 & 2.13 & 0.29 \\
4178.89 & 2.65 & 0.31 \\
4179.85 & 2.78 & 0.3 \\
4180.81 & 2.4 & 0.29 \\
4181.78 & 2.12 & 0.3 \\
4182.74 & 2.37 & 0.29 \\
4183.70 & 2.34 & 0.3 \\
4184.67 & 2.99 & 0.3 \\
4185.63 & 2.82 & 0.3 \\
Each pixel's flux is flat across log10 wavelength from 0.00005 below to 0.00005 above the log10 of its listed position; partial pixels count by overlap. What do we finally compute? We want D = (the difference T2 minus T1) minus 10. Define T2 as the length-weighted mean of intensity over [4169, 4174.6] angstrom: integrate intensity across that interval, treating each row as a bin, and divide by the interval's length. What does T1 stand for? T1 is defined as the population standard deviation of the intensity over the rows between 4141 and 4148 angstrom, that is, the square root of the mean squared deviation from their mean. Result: -7.3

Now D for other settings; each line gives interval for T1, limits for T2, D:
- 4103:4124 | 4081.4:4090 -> -8.0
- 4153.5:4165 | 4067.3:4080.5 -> -7.5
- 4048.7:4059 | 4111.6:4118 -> -7.5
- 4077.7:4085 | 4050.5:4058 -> -7.2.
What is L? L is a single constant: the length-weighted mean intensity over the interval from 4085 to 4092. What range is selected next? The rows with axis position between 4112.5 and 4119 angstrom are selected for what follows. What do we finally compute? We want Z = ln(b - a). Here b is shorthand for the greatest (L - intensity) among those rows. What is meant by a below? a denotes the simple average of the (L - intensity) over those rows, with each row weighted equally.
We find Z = -1.09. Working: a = -0.43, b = -0.1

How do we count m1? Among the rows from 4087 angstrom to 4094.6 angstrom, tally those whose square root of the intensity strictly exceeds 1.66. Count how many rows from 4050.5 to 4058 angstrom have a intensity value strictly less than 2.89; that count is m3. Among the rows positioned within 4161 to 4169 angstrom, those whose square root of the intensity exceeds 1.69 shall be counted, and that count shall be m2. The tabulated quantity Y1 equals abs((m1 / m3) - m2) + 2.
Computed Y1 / 4.0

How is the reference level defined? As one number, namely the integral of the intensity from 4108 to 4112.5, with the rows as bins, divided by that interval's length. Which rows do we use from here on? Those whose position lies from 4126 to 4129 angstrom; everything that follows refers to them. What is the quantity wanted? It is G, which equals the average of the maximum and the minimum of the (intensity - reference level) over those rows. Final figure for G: 0.29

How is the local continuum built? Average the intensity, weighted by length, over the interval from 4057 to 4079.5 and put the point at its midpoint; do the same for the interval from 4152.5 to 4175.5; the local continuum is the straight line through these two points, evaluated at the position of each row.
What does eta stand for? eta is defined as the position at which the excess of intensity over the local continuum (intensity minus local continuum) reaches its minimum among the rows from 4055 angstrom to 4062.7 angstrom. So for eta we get 4062.20 angstrom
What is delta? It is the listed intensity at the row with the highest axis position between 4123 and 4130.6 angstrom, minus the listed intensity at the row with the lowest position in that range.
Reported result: 0.4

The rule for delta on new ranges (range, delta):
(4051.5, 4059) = -0.1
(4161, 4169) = -0.5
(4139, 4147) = -0.1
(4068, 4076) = -0.1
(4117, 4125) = 0.2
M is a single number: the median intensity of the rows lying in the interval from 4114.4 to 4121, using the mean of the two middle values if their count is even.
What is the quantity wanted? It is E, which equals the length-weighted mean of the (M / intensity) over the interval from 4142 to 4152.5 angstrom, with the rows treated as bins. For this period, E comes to 1.03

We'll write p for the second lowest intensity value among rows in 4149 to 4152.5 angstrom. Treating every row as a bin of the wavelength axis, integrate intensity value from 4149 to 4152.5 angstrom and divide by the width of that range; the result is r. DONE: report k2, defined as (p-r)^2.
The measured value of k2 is 0.023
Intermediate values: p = 2.9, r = 3.1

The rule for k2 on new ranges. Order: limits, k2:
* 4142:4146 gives 0.004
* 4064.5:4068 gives 0.037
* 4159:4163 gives 0.015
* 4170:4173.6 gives 0.000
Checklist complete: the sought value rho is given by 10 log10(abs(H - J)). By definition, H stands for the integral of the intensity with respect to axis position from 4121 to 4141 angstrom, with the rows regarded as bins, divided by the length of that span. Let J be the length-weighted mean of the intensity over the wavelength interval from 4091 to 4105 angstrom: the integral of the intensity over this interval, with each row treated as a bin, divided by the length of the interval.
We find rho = -19.3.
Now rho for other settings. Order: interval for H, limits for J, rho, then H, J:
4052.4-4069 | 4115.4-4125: -7.9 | 2.85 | 2.69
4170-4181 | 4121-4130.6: -10.9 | 2.75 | 2.66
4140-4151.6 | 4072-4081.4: -12.0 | 2.73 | 2.79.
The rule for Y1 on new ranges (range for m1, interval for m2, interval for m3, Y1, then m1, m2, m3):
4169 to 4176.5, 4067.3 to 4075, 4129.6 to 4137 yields 4.0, 5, 3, 5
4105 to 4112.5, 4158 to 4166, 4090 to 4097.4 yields 5.9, 1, 4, 8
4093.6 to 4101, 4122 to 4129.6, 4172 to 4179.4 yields 4.8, 1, 3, 5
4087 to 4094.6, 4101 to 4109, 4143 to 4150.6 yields 5.0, 0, 3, 4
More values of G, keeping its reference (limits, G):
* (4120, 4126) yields 0.22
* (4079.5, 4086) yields -0.02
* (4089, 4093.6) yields -0.13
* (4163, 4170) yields 0.47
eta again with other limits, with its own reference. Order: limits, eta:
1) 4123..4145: 4142.48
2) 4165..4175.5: 4175.04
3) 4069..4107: 4096.95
